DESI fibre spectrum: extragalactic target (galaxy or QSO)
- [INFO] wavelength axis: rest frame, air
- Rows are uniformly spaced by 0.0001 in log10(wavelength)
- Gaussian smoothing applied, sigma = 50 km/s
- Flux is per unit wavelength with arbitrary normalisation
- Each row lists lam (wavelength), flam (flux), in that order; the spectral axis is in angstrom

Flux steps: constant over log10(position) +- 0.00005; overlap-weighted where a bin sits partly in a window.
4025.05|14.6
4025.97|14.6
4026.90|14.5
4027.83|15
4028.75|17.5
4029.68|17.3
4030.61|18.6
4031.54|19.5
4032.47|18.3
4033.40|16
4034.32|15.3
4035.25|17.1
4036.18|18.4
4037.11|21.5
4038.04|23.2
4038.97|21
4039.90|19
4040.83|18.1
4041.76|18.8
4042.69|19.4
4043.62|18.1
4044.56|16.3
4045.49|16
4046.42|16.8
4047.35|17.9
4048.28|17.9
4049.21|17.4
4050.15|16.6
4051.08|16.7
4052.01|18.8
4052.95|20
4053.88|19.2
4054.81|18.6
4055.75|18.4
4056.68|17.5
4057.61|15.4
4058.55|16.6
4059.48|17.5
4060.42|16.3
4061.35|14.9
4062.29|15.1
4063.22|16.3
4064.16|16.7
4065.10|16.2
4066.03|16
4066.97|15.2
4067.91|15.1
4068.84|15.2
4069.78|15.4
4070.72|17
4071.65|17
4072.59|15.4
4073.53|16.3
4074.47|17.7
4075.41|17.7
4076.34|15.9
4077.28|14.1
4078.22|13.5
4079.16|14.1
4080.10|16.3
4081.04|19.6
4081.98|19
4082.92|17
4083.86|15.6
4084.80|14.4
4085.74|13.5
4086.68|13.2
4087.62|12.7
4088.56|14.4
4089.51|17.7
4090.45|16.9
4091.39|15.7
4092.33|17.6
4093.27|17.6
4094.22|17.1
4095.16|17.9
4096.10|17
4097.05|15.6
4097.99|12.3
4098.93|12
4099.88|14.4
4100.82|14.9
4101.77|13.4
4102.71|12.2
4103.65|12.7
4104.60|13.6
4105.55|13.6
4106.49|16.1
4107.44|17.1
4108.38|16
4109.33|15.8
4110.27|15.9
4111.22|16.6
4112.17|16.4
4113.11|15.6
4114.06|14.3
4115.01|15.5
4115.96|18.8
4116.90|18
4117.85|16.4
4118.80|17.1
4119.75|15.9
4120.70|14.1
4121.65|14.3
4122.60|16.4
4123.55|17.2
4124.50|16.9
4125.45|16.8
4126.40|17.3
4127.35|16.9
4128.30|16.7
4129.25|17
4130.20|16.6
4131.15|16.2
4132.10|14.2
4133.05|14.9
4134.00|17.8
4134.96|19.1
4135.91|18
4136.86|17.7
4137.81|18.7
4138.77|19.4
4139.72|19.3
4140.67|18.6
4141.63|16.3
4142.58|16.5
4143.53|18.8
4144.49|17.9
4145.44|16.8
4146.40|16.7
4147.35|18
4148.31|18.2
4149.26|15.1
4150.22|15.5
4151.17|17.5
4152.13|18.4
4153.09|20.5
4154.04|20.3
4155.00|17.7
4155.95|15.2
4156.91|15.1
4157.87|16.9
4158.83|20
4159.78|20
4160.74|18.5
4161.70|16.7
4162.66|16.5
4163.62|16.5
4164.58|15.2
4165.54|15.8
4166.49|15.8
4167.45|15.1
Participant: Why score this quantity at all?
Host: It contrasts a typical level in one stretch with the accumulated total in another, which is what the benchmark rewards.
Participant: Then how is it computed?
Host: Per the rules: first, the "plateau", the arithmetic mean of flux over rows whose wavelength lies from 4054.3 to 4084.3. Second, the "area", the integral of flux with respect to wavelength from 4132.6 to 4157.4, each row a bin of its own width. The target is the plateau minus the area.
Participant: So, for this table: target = -421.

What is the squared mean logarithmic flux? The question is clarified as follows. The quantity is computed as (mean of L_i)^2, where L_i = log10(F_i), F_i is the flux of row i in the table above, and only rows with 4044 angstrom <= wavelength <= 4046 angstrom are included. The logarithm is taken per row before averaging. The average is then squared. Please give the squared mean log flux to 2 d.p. 1.46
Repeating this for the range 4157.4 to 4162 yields 1.60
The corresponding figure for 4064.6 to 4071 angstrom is 1.43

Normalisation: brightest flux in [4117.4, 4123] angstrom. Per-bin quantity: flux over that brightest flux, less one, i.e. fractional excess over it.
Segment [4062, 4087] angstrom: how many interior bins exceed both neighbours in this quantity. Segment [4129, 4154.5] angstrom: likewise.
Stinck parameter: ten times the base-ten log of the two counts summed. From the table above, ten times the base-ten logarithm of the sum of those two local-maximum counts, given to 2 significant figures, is 8.5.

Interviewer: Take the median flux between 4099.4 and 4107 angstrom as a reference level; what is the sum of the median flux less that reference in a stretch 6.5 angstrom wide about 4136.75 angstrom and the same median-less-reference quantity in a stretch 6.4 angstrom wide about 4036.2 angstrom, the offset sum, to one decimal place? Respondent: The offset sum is 9.9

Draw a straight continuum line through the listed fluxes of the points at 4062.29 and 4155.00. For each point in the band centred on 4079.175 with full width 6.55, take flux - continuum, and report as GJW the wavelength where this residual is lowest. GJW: 4078.22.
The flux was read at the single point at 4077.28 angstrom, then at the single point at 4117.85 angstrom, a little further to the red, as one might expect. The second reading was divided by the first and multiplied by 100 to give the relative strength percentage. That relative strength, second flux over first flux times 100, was 116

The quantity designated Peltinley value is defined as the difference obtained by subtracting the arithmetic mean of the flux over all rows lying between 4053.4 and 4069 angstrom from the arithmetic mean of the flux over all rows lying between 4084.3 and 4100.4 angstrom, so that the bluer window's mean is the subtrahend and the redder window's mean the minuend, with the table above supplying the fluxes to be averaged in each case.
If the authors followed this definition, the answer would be -1.2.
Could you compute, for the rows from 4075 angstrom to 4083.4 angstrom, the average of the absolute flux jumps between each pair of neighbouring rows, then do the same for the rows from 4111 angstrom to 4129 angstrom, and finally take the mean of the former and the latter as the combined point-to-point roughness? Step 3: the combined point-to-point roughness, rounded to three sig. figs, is 1.29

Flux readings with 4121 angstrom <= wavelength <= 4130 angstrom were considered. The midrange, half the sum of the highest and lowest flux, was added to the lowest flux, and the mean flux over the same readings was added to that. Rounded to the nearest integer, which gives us 47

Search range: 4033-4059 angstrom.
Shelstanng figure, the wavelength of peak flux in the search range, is 4038.04 angstrom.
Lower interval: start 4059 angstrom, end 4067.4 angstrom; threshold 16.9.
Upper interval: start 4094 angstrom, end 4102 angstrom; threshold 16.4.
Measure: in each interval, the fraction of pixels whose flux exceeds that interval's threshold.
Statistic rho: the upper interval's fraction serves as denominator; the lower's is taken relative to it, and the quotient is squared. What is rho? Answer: 0.1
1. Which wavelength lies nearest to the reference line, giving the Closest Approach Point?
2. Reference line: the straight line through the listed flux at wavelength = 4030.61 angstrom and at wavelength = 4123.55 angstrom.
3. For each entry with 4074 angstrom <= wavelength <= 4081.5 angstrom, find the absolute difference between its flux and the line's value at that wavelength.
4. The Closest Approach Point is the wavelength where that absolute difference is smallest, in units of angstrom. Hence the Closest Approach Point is 4075.41 angstrom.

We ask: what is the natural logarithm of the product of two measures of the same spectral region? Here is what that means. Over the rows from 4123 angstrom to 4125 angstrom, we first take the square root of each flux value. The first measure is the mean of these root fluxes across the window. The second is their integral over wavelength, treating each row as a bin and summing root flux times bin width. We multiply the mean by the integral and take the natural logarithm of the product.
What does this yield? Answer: 3.5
